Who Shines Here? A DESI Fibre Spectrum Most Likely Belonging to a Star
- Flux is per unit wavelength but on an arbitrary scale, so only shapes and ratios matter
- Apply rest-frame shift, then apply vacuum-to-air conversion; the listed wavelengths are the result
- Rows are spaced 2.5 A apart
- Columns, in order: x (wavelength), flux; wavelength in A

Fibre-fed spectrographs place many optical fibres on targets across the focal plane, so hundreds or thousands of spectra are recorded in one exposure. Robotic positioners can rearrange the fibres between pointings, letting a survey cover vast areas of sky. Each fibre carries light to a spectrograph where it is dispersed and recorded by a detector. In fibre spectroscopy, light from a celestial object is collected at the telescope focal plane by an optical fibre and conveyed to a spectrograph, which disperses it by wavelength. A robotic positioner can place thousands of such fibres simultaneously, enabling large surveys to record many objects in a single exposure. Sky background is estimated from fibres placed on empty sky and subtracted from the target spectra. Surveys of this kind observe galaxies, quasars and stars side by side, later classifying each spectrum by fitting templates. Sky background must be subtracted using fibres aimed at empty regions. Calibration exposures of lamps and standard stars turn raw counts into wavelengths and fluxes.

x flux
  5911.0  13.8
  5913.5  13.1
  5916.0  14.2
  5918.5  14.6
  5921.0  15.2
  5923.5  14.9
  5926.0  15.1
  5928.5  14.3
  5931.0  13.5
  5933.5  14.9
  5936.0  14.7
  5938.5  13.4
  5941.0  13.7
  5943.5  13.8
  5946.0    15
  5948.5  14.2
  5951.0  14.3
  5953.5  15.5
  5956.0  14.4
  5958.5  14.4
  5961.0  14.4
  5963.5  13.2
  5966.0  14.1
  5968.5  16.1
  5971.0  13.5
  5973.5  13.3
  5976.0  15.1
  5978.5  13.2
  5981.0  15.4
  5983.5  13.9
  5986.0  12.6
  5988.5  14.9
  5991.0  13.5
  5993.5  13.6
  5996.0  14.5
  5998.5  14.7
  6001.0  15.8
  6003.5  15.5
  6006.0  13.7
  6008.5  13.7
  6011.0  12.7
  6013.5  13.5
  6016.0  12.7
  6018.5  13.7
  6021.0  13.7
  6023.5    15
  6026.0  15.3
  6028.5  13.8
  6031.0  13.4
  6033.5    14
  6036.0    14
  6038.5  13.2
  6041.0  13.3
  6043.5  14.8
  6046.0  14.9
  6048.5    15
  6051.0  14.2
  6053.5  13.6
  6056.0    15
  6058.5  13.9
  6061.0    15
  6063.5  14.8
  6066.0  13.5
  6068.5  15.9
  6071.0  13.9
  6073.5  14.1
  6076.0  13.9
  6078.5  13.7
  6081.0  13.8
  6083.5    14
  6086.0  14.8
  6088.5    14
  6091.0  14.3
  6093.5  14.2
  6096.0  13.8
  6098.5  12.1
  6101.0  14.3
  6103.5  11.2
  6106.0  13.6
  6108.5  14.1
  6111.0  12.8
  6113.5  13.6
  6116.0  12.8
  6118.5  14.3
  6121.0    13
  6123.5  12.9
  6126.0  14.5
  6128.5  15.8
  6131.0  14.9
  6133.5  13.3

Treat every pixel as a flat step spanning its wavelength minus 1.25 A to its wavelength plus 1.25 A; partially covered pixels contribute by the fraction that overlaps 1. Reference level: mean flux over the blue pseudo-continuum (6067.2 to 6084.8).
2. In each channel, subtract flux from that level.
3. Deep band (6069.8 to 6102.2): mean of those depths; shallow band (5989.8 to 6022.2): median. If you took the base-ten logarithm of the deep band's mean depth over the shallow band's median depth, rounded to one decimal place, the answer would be -0.3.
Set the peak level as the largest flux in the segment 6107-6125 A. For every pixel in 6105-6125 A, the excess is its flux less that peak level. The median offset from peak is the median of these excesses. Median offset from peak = -1.0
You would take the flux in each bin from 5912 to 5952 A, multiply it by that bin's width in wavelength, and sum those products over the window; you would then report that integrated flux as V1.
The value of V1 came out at 572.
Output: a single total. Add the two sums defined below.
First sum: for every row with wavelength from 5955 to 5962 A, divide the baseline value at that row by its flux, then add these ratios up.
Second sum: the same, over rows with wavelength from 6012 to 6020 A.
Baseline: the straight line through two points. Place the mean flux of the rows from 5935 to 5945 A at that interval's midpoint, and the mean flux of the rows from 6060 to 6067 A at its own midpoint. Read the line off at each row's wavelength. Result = 6.13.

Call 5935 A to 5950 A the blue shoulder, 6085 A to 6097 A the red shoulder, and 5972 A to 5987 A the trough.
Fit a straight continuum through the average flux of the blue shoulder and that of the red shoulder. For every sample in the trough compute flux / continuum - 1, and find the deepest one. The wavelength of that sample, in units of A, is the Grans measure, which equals 5986.0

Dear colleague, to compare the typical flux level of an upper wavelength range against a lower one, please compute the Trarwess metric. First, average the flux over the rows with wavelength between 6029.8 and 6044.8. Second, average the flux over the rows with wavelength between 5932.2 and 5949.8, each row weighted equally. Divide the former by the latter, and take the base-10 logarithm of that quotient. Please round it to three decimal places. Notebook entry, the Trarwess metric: -0.014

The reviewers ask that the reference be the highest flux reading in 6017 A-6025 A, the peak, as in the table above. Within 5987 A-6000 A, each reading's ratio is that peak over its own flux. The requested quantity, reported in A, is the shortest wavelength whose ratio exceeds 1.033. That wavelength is 5991.0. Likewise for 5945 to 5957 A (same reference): 5948.5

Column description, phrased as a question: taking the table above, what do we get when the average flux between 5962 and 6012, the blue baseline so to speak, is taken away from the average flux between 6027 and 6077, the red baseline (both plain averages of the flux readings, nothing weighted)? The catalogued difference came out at 0.06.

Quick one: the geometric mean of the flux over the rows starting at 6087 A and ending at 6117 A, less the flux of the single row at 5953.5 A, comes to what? -2.1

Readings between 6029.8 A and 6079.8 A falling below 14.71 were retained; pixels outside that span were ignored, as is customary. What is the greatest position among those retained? 6078.5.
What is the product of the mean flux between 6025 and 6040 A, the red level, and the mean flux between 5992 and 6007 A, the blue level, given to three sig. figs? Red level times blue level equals 204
